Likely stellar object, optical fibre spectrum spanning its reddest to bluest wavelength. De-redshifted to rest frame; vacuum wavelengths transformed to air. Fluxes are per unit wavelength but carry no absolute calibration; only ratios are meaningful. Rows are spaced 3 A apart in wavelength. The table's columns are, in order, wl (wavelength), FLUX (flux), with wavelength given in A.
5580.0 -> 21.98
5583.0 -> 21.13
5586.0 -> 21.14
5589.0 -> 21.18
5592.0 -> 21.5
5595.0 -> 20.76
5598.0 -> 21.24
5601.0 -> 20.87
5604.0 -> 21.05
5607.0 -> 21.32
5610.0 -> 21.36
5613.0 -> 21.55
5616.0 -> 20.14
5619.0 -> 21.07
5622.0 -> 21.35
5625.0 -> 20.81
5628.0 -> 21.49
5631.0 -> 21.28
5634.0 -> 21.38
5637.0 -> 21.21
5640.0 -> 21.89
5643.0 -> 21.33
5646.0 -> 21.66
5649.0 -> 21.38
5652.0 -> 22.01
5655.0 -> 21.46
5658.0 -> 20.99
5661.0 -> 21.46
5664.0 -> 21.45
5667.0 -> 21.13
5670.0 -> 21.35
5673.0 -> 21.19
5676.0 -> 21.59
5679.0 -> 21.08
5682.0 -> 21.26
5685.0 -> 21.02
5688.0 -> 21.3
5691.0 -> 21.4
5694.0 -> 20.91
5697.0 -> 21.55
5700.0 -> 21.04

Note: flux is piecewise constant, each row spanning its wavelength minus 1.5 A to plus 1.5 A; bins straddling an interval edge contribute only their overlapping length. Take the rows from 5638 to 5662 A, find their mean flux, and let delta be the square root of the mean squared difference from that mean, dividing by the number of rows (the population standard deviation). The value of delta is 0.30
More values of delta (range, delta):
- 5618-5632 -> 0.24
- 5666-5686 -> 0.18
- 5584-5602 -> 0.24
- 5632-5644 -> 0.26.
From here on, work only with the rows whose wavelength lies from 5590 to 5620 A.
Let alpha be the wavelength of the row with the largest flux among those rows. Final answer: 5613.0 A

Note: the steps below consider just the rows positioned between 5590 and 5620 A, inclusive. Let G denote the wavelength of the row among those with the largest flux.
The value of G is 5613.0 A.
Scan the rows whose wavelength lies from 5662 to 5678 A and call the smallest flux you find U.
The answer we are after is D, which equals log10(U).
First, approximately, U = 21.13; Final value 1.32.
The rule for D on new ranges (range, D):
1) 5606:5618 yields 1.30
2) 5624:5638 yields 1.32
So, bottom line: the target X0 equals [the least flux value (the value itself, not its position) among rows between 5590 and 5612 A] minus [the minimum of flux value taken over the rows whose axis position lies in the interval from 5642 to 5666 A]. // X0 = -0.2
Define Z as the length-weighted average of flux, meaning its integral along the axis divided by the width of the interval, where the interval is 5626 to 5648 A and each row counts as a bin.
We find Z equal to 21.4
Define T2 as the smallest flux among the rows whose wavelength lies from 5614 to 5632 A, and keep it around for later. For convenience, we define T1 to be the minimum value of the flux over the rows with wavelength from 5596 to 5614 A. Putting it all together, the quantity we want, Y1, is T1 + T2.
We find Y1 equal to 41.0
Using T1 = 20.87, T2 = 20.14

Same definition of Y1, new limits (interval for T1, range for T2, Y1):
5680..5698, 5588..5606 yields 41.7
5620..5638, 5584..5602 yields 41.6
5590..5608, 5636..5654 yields 42.0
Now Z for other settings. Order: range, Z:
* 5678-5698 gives 21.2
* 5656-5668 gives 21.3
